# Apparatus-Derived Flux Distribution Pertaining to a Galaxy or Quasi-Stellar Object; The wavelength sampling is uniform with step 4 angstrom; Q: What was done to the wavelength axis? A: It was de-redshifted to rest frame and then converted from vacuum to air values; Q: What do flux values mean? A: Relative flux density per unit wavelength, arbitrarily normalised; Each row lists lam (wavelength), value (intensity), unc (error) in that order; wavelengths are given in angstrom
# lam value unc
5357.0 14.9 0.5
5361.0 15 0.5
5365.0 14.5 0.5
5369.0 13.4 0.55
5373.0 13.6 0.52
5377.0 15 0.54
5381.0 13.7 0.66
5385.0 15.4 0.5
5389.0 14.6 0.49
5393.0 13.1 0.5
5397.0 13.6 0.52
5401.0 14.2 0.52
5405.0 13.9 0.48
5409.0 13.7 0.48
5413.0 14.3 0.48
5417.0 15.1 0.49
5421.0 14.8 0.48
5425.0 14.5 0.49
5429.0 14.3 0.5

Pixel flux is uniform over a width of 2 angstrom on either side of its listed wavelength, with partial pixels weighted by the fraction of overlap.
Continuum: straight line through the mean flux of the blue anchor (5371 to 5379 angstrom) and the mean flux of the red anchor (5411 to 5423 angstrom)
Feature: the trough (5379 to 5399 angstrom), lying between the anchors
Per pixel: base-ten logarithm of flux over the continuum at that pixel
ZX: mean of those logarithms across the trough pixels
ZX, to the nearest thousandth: -0.012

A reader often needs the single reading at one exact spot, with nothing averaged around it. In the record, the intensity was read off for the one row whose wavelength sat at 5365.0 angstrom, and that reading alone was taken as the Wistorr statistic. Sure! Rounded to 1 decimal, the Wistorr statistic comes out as 14.5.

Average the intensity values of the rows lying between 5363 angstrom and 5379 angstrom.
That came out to 14.1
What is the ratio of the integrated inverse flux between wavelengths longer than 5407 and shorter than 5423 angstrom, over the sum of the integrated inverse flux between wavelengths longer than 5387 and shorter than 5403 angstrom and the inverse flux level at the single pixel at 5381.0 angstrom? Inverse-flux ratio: 0.90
